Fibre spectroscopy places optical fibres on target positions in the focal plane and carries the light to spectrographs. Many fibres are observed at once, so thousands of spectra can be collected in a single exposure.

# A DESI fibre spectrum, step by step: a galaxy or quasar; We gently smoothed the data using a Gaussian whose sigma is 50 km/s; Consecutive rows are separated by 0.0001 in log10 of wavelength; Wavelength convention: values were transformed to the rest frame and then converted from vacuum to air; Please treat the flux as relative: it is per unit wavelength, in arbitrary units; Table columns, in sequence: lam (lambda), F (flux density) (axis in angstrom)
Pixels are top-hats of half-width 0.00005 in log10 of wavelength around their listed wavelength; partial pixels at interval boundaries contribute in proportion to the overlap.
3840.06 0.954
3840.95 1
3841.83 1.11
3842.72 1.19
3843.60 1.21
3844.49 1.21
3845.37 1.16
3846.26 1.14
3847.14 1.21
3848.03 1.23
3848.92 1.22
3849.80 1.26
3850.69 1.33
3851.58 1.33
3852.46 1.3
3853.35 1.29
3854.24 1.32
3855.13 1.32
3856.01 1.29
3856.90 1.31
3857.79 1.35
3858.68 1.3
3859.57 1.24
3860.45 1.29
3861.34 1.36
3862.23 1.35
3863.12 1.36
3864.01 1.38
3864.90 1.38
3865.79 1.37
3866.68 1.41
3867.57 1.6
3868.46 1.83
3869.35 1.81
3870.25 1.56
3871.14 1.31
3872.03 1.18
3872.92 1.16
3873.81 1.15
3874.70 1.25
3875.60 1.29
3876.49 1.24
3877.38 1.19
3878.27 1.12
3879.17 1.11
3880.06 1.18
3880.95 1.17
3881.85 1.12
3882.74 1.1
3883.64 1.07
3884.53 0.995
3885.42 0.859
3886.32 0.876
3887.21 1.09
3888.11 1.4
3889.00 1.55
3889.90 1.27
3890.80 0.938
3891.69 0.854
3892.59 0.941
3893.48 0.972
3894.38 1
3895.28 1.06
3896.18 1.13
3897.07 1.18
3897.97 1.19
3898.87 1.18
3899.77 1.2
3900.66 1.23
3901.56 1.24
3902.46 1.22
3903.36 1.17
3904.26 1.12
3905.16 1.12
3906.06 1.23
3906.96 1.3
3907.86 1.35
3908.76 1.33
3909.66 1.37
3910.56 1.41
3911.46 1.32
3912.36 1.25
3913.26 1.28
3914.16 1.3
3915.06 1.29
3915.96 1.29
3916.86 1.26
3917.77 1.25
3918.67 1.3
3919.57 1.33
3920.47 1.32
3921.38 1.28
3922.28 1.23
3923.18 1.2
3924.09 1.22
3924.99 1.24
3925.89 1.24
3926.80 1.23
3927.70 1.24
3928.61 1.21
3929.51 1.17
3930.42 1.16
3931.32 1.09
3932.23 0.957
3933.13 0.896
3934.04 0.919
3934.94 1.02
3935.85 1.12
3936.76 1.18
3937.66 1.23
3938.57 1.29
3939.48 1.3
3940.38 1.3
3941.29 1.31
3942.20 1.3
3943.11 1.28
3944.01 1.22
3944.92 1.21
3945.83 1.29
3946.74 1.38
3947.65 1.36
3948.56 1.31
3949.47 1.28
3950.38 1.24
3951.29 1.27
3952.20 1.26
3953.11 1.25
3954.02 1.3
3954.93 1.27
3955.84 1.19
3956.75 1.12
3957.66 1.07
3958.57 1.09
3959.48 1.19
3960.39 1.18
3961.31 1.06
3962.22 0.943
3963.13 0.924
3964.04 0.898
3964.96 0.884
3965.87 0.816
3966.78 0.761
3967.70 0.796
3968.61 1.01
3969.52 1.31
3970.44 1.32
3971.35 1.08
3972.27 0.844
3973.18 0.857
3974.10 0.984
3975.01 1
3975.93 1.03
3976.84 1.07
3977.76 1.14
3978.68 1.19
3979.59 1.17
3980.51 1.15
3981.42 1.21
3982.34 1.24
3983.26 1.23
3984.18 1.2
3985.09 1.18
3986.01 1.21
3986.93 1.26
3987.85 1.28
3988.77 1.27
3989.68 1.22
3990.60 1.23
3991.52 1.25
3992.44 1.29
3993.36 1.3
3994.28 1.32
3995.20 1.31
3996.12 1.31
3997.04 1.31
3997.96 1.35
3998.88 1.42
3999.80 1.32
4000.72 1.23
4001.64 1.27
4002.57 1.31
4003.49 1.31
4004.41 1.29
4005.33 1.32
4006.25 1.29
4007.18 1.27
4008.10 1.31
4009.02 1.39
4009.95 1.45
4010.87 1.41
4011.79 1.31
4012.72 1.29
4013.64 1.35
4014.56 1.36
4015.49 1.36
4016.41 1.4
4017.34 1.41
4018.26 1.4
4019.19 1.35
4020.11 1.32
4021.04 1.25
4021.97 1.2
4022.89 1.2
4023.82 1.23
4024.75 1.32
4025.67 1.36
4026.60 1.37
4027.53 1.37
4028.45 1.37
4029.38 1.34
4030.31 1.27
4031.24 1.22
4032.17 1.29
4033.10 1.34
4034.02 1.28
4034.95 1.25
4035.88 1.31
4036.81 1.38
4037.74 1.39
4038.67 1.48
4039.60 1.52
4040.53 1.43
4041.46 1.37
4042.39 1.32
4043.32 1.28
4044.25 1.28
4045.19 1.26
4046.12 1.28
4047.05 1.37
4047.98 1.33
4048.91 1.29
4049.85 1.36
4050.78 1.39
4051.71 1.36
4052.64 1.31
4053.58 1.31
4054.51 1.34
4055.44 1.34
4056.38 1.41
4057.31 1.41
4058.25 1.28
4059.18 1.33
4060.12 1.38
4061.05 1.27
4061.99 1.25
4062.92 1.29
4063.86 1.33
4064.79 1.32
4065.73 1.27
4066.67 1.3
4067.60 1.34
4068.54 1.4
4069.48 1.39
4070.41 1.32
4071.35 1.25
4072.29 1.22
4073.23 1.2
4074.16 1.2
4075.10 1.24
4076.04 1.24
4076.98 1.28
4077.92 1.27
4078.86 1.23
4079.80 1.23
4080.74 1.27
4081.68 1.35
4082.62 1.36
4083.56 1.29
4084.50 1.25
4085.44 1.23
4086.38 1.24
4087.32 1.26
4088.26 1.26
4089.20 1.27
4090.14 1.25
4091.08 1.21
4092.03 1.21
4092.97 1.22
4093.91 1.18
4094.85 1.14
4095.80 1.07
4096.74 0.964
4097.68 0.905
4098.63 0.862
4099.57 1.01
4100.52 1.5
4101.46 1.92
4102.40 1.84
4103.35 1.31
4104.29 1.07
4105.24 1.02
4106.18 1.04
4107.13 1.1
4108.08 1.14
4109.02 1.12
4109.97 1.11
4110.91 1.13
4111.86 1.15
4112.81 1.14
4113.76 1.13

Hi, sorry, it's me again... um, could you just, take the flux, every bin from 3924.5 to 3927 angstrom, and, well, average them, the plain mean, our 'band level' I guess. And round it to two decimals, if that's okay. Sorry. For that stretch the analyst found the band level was 1.24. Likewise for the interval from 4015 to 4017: 1.38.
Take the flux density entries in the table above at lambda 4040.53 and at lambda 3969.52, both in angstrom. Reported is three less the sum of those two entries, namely 0.26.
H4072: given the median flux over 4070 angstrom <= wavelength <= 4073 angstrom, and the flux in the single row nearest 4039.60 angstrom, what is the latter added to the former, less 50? -47.23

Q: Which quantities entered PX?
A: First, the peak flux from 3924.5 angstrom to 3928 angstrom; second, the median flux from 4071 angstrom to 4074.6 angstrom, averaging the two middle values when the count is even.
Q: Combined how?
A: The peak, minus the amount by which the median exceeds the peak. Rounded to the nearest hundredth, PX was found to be 1.27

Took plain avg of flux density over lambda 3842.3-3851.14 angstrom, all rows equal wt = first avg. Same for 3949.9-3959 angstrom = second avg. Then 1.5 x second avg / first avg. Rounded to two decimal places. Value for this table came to 1.49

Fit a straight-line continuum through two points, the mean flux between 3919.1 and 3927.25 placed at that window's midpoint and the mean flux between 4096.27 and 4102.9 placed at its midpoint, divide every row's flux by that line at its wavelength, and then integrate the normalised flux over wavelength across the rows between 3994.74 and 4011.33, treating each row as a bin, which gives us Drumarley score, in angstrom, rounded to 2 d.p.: 17.34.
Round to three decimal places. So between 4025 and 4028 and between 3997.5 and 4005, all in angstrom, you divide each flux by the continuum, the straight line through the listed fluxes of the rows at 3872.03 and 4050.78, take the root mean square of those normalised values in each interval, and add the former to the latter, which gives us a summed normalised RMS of 1.990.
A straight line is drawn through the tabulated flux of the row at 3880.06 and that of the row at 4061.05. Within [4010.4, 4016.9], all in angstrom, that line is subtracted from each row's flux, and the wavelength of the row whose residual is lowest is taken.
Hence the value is 4012.72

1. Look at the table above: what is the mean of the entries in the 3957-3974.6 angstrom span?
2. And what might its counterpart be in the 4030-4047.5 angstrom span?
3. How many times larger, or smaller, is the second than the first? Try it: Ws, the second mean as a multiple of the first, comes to 1.33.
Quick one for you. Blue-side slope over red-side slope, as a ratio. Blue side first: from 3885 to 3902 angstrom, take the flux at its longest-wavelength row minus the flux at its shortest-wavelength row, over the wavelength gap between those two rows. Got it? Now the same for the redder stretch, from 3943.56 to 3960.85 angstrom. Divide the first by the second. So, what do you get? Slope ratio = -10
